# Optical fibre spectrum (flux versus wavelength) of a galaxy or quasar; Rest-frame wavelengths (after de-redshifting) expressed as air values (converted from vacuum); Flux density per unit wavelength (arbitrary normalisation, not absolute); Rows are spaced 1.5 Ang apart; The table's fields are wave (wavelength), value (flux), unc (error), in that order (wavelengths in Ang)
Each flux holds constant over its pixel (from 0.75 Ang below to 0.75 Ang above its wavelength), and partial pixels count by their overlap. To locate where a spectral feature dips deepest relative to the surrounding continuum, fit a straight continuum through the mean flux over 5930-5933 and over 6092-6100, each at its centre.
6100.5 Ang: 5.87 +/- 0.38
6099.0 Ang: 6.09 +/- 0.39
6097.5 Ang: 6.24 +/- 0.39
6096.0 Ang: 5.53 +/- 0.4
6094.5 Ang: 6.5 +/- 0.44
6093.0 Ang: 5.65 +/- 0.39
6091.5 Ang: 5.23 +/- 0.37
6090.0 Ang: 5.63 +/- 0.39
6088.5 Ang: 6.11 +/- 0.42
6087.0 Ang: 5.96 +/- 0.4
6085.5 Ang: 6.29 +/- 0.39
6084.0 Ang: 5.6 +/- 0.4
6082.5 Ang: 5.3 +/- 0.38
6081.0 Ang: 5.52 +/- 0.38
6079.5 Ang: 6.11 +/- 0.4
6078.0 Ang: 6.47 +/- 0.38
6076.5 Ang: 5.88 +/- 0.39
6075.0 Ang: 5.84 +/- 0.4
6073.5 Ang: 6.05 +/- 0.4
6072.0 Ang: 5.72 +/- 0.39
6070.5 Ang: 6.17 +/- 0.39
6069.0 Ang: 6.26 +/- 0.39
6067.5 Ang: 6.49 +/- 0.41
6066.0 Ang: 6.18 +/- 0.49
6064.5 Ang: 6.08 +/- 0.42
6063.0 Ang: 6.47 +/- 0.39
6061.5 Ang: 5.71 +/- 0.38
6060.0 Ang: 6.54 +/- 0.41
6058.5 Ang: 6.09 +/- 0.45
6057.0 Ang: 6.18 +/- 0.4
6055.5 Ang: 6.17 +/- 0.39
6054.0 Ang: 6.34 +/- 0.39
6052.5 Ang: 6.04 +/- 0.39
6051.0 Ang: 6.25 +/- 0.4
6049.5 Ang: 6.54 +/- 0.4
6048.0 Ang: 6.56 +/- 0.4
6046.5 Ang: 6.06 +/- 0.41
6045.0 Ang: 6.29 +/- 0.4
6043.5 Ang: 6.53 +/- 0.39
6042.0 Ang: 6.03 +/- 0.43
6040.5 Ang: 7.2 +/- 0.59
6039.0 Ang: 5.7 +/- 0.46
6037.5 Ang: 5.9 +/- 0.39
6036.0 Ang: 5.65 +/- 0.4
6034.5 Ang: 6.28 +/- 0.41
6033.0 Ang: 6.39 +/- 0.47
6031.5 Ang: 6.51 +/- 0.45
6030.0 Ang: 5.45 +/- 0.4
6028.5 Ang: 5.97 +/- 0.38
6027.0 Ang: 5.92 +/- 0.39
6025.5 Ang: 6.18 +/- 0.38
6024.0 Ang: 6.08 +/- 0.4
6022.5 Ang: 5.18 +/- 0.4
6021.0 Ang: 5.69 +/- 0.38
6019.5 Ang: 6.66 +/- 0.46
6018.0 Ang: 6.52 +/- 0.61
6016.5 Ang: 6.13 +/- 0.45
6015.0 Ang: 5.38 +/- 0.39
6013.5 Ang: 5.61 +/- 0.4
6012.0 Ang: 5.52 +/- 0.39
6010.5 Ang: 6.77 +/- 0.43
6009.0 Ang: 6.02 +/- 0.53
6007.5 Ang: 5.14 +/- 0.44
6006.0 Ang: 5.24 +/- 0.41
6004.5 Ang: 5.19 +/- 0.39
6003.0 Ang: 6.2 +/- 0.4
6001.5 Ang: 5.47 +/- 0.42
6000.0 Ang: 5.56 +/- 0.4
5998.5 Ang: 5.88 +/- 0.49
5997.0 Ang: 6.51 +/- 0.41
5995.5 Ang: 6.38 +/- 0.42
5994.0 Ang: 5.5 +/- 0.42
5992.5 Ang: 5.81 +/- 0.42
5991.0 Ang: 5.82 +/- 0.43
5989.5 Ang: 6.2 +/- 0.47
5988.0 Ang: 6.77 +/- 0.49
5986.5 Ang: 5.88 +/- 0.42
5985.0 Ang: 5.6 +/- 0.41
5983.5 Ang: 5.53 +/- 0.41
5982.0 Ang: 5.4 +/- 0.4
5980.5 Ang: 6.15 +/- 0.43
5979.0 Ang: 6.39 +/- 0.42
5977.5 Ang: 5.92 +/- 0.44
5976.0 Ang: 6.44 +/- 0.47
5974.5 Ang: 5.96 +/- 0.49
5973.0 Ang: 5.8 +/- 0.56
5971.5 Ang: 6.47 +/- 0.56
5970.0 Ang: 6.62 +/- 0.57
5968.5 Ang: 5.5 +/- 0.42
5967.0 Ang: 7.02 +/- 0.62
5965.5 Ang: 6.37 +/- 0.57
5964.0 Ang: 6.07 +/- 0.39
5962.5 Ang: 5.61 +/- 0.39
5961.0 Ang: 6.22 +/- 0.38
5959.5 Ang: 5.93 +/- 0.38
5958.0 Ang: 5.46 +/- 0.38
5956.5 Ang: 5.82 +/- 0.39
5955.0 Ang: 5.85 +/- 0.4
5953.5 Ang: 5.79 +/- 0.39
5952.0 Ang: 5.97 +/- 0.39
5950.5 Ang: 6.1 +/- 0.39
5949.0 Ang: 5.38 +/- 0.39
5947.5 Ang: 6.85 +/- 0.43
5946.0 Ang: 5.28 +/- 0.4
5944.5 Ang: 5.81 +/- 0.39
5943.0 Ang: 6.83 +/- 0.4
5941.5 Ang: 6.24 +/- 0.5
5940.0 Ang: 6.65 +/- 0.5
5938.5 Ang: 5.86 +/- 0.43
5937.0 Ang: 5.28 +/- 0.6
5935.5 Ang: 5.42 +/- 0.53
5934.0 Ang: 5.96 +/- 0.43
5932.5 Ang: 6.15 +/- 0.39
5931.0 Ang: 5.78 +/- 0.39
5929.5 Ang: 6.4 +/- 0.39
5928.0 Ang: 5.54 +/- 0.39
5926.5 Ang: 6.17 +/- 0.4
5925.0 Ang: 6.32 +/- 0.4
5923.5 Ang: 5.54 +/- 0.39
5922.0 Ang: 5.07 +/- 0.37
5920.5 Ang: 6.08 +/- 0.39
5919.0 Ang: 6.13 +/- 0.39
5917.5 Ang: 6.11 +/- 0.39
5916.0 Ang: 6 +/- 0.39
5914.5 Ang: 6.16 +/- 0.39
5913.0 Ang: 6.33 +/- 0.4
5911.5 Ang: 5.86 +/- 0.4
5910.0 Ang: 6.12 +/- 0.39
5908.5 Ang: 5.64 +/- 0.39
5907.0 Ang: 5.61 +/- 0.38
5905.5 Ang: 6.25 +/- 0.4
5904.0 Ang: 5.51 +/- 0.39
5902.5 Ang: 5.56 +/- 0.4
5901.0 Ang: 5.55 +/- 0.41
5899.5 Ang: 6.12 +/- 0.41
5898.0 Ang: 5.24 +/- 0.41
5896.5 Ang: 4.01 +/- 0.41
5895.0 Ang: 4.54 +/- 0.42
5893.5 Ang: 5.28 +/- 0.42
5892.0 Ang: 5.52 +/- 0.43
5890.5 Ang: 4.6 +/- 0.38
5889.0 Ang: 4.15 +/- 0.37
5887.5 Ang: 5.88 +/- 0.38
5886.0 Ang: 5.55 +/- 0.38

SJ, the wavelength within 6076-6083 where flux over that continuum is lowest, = 6082.5 Ang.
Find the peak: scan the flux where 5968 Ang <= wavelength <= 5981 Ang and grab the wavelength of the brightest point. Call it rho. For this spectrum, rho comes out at 5970.0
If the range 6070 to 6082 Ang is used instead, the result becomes 6078.0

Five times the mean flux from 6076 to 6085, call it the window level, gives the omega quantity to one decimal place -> 29.1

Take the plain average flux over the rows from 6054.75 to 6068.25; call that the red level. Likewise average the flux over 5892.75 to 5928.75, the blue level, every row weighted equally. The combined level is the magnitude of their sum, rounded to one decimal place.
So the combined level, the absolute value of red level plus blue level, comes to 11.9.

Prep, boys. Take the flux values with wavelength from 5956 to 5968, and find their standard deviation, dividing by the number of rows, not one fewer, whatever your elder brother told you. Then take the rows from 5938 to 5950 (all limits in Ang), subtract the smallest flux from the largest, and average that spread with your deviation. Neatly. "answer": 1.01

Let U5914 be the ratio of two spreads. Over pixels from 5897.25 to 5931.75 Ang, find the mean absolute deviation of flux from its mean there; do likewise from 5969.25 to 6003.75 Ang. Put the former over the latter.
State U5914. 0.92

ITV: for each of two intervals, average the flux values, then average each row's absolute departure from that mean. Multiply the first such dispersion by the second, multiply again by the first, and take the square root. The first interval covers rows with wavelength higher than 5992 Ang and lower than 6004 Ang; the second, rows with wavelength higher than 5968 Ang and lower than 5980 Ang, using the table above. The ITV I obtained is 0.197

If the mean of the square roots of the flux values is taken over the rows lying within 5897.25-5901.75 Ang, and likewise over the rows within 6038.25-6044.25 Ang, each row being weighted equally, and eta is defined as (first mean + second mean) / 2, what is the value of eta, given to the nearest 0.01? 2.45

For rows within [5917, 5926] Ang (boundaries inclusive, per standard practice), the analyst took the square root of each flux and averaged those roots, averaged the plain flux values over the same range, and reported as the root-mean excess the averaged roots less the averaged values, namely -3.45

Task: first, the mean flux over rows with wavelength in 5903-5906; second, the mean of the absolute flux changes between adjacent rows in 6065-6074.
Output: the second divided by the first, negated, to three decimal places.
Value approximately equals -0.048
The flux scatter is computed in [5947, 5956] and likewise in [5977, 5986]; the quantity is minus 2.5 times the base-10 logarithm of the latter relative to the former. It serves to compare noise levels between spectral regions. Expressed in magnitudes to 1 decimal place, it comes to 0.2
